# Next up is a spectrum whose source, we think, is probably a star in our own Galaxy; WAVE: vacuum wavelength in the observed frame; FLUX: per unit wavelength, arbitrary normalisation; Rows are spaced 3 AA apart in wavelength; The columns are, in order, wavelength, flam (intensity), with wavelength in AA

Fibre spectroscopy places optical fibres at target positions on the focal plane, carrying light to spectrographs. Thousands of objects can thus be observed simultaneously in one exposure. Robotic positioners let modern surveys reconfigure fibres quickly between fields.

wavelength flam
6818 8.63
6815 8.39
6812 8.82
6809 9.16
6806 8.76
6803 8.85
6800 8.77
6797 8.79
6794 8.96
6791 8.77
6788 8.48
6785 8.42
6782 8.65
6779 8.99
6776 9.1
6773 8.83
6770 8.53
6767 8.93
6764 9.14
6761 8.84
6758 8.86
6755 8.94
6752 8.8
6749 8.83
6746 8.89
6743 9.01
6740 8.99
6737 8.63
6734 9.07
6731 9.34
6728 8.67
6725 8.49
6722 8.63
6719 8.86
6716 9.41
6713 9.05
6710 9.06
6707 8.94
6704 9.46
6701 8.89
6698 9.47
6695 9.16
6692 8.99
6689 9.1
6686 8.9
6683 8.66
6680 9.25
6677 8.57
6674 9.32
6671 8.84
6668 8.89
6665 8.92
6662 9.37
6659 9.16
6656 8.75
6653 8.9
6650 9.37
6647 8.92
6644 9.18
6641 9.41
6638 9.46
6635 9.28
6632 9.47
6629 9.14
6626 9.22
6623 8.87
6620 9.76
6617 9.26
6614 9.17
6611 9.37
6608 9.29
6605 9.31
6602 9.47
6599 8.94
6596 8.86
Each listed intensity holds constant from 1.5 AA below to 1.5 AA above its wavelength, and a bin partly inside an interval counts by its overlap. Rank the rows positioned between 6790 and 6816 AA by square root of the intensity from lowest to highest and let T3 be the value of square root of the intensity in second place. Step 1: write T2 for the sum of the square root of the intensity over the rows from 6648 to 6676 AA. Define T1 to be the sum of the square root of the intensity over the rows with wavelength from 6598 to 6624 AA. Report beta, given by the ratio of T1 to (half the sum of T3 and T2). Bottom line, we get 1.82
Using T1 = 27.4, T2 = 27.1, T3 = 2.96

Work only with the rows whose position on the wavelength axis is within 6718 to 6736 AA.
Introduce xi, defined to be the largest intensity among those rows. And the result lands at 9.34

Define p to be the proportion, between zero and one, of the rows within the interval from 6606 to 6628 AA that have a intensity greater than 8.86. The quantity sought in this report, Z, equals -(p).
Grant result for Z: -1.0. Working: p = 1.0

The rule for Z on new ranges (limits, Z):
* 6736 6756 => -0.6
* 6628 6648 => -1.0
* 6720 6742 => -0.4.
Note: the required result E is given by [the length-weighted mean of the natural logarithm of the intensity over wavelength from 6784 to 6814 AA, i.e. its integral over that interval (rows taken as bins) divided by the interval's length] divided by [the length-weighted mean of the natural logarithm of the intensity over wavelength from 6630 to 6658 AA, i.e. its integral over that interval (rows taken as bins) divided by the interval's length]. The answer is 0.98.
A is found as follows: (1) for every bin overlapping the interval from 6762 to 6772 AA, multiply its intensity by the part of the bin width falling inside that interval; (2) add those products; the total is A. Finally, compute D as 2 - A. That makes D -87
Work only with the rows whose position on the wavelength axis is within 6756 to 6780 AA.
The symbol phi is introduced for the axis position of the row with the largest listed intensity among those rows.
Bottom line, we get 6764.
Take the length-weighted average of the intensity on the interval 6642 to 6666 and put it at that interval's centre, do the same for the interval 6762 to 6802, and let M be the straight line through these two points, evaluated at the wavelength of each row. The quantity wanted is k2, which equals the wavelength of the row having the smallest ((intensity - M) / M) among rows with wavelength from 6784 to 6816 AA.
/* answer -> 6785 AA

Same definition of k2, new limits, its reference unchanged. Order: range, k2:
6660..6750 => 6677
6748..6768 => 6752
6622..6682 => 6677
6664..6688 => 6677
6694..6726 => 6725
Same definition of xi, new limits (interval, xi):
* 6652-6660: 9.16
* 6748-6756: 8.94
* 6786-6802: 8.96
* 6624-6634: 9.47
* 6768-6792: 9.1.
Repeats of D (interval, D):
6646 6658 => -106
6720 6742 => -192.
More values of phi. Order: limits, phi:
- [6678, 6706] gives 6698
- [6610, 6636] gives 6620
